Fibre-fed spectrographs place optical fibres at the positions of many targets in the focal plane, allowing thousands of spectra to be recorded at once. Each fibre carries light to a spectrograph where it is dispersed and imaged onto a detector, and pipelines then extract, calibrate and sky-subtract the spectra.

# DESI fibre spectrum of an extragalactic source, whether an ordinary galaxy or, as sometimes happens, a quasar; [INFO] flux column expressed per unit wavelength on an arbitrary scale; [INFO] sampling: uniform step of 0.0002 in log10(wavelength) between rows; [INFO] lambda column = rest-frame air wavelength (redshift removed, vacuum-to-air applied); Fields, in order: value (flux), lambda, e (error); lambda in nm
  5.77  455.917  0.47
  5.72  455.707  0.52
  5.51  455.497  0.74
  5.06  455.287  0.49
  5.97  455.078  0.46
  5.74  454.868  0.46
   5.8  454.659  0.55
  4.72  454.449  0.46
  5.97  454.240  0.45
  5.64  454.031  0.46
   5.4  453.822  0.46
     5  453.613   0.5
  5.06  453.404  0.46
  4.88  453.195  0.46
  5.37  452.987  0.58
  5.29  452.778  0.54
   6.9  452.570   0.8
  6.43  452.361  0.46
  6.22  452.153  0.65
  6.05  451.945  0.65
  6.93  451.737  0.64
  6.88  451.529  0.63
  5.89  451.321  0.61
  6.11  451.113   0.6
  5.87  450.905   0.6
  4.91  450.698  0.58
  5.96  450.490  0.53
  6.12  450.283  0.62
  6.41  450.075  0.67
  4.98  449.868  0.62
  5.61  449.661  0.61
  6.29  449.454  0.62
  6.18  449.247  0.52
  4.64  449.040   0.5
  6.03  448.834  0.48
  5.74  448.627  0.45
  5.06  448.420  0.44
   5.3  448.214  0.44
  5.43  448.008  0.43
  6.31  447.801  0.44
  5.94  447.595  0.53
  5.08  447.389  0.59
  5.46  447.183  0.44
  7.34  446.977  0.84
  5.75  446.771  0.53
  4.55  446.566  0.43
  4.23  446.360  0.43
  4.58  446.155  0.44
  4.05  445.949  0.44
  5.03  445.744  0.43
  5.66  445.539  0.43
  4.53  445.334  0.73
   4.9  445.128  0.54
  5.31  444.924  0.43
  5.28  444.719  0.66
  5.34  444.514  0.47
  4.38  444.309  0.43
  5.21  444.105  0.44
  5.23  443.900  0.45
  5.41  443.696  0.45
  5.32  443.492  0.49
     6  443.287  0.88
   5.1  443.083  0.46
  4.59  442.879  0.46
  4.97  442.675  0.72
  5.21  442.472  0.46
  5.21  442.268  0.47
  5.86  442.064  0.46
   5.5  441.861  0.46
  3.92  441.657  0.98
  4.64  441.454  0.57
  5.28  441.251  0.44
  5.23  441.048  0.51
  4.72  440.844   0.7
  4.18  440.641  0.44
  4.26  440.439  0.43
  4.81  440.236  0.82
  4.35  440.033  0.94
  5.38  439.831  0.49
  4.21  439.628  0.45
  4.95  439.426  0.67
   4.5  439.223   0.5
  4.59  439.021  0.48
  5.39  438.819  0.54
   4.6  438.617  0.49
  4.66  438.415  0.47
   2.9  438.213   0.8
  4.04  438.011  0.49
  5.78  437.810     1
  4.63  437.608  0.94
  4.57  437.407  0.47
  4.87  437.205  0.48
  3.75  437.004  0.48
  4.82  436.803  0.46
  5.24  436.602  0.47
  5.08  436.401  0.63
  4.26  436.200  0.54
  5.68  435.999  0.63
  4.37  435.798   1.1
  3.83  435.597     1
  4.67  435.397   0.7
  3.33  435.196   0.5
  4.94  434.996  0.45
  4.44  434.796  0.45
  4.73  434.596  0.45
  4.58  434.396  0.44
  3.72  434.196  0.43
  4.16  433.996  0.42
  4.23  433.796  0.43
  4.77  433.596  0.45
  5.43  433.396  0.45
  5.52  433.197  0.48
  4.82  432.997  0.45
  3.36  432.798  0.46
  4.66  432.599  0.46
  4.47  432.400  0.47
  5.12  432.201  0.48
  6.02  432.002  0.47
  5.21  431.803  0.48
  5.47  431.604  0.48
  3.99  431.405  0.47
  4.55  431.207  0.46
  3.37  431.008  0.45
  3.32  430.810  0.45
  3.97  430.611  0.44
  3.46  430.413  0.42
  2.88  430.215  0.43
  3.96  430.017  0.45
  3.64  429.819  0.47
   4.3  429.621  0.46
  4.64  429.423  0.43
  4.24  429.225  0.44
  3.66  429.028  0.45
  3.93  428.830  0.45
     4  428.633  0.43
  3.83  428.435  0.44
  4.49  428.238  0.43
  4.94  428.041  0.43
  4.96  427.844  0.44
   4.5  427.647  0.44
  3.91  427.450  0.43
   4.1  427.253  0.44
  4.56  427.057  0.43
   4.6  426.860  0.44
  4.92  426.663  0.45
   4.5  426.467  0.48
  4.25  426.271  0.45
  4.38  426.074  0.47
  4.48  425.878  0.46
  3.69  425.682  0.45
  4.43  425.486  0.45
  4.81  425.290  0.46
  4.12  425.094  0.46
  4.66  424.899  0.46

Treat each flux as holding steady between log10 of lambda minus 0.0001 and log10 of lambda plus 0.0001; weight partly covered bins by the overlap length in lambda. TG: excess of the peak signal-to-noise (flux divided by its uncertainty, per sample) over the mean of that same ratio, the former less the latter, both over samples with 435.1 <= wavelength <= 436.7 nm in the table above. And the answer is 4.0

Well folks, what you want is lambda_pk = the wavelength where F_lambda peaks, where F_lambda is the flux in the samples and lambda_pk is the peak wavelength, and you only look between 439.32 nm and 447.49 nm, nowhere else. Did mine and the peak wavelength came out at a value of 446.977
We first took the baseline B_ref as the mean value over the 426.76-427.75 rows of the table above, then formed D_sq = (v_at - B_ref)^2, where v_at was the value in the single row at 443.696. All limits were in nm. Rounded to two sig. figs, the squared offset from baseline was 1.2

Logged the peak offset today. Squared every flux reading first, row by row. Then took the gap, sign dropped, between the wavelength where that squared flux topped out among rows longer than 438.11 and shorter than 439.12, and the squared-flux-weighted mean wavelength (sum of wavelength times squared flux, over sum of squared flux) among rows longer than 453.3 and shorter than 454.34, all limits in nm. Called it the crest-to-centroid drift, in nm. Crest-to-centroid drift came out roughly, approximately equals 15.04 nm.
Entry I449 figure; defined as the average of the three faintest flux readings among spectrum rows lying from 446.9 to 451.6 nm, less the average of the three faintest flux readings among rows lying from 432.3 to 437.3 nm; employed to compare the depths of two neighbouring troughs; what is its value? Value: 1.4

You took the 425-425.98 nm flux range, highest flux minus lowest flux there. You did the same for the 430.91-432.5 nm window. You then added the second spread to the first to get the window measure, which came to 3.8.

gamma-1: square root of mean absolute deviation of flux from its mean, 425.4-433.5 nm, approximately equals 0.73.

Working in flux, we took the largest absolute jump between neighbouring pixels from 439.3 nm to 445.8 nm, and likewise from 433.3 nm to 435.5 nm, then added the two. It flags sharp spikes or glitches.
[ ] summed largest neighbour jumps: 3.2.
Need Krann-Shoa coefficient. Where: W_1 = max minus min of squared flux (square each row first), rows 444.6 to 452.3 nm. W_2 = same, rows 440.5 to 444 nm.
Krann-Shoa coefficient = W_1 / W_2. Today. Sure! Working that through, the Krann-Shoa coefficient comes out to 1.8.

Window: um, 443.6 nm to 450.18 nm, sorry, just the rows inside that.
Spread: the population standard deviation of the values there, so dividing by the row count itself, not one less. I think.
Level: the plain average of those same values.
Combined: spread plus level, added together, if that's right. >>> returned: 6.1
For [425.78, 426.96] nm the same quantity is 4.7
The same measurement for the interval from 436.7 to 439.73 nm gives 5.2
